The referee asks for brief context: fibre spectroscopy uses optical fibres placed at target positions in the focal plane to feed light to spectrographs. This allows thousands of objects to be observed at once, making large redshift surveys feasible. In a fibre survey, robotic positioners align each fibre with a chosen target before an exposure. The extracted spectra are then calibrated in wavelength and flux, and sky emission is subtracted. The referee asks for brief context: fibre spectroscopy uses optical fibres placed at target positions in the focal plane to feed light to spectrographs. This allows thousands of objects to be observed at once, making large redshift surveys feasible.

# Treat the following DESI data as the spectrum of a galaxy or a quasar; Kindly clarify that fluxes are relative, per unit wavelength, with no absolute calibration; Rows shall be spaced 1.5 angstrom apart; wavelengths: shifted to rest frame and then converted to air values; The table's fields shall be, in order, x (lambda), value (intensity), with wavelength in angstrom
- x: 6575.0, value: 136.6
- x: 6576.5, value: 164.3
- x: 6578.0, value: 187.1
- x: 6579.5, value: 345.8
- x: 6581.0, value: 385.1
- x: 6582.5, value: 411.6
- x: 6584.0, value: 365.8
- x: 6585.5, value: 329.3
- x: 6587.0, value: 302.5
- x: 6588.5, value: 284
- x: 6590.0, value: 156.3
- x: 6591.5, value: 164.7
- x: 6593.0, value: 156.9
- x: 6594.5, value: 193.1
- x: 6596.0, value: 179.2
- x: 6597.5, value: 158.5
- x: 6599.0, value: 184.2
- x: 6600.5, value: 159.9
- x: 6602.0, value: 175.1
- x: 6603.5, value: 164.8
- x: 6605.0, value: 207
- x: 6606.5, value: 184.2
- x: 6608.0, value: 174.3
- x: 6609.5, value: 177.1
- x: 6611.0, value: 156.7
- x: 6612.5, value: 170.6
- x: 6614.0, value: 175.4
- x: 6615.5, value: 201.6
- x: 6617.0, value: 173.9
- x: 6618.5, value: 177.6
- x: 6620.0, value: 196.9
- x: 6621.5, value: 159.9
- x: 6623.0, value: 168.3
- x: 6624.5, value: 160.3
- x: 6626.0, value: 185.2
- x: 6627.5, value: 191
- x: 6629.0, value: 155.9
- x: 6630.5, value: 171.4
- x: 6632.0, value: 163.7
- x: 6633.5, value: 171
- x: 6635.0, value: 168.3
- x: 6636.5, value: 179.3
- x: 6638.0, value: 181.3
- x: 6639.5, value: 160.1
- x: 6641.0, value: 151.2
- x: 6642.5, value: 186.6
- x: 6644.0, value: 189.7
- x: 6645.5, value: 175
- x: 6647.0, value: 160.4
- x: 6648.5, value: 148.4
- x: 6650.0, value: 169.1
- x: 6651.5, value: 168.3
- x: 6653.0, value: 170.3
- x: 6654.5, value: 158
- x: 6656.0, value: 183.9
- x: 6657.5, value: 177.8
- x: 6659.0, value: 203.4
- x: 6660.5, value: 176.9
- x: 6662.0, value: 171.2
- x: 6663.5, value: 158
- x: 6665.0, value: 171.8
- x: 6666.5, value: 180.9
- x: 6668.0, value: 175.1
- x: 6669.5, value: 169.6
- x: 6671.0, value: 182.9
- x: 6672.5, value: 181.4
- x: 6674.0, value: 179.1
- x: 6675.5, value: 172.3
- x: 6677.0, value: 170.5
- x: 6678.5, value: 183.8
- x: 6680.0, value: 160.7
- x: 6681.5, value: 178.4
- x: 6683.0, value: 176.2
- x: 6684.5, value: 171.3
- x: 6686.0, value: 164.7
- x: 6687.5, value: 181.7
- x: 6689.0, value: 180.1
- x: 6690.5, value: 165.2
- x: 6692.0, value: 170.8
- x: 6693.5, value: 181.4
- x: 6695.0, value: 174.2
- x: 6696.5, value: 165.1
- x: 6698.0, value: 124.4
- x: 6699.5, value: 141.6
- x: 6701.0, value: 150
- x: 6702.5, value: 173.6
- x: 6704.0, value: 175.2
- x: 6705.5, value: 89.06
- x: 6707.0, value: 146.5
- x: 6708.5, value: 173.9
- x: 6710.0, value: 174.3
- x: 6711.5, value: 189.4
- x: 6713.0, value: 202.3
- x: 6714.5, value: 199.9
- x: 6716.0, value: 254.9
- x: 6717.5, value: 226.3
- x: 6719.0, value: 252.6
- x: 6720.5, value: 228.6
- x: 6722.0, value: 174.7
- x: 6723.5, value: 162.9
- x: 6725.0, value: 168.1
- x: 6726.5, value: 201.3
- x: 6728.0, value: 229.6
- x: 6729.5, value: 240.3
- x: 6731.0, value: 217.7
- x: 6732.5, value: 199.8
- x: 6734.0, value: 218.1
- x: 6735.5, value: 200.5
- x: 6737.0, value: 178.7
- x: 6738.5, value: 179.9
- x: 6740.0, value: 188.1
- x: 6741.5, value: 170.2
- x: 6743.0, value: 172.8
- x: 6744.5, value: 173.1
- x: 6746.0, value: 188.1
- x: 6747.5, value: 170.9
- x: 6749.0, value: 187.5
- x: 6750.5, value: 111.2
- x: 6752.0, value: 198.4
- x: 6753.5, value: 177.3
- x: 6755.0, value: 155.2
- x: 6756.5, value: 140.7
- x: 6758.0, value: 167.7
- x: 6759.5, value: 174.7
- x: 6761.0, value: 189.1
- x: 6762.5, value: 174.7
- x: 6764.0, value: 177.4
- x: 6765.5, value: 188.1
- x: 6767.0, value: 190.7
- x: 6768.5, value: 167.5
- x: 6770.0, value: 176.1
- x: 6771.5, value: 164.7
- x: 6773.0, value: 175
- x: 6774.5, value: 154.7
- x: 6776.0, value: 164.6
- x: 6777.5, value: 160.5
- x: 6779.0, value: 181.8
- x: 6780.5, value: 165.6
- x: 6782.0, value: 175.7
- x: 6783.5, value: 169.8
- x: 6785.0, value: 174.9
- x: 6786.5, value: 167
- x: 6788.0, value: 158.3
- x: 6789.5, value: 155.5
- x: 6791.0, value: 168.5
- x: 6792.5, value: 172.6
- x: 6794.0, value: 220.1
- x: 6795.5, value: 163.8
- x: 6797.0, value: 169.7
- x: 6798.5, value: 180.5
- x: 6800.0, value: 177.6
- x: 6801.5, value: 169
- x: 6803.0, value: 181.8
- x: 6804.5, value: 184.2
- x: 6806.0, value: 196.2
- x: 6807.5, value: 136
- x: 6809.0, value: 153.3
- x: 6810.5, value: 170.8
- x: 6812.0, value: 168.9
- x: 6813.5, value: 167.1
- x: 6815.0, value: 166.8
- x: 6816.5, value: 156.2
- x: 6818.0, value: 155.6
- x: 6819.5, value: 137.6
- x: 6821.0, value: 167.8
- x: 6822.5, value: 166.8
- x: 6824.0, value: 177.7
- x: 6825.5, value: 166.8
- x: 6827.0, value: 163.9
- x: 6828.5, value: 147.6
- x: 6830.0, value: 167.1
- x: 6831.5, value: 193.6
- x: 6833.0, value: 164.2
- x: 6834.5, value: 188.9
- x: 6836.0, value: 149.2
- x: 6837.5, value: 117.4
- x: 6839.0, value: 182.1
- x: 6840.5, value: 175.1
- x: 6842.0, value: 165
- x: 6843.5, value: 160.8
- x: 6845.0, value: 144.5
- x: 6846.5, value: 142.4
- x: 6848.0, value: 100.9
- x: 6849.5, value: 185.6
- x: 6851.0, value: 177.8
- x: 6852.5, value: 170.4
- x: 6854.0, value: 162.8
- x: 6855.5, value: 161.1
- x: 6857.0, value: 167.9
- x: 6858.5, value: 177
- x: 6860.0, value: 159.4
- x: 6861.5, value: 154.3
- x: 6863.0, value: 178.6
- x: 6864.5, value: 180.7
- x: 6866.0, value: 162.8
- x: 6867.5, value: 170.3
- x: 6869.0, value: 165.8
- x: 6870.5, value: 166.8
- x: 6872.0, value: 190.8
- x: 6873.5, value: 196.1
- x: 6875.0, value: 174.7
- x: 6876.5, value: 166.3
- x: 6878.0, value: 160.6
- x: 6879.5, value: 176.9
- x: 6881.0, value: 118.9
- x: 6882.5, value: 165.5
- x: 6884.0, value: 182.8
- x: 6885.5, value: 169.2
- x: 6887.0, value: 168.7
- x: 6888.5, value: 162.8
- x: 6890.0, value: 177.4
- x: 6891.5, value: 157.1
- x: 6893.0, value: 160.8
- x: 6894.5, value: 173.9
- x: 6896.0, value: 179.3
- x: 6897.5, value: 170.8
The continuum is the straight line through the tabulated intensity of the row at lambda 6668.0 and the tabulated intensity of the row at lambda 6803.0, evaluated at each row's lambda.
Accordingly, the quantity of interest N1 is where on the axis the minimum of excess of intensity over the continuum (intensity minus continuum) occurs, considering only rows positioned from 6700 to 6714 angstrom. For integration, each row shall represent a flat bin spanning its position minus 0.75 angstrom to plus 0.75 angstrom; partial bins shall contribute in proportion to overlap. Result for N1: 6705.5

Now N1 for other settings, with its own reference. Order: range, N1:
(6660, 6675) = 6663.5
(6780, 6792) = 6789.5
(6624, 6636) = 6629.0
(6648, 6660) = 6648.5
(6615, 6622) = 6621.5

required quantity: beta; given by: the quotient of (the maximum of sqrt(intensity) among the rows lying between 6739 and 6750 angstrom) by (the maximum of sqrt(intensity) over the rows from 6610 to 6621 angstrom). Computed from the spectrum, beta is 0.97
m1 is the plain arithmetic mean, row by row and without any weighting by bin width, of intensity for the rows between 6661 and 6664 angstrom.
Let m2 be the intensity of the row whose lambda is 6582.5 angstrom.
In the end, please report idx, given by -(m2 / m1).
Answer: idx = -2.5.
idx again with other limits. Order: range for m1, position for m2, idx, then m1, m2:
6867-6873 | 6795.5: -0.9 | 173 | 163.8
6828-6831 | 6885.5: -1.1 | 157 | 169.2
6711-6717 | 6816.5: -0.7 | 212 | 156.2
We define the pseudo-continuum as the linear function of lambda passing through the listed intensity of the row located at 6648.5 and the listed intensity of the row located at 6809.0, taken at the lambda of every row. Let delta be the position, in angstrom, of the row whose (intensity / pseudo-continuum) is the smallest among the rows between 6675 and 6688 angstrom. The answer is 6680.0 angstrom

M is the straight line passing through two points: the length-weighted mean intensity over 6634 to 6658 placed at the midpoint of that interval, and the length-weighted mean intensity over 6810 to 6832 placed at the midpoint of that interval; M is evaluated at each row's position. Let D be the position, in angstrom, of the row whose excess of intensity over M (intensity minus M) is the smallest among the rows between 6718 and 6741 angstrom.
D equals 6723.5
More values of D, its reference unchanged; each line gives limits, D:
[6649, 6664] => 6654.5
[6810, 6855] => 6848.0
